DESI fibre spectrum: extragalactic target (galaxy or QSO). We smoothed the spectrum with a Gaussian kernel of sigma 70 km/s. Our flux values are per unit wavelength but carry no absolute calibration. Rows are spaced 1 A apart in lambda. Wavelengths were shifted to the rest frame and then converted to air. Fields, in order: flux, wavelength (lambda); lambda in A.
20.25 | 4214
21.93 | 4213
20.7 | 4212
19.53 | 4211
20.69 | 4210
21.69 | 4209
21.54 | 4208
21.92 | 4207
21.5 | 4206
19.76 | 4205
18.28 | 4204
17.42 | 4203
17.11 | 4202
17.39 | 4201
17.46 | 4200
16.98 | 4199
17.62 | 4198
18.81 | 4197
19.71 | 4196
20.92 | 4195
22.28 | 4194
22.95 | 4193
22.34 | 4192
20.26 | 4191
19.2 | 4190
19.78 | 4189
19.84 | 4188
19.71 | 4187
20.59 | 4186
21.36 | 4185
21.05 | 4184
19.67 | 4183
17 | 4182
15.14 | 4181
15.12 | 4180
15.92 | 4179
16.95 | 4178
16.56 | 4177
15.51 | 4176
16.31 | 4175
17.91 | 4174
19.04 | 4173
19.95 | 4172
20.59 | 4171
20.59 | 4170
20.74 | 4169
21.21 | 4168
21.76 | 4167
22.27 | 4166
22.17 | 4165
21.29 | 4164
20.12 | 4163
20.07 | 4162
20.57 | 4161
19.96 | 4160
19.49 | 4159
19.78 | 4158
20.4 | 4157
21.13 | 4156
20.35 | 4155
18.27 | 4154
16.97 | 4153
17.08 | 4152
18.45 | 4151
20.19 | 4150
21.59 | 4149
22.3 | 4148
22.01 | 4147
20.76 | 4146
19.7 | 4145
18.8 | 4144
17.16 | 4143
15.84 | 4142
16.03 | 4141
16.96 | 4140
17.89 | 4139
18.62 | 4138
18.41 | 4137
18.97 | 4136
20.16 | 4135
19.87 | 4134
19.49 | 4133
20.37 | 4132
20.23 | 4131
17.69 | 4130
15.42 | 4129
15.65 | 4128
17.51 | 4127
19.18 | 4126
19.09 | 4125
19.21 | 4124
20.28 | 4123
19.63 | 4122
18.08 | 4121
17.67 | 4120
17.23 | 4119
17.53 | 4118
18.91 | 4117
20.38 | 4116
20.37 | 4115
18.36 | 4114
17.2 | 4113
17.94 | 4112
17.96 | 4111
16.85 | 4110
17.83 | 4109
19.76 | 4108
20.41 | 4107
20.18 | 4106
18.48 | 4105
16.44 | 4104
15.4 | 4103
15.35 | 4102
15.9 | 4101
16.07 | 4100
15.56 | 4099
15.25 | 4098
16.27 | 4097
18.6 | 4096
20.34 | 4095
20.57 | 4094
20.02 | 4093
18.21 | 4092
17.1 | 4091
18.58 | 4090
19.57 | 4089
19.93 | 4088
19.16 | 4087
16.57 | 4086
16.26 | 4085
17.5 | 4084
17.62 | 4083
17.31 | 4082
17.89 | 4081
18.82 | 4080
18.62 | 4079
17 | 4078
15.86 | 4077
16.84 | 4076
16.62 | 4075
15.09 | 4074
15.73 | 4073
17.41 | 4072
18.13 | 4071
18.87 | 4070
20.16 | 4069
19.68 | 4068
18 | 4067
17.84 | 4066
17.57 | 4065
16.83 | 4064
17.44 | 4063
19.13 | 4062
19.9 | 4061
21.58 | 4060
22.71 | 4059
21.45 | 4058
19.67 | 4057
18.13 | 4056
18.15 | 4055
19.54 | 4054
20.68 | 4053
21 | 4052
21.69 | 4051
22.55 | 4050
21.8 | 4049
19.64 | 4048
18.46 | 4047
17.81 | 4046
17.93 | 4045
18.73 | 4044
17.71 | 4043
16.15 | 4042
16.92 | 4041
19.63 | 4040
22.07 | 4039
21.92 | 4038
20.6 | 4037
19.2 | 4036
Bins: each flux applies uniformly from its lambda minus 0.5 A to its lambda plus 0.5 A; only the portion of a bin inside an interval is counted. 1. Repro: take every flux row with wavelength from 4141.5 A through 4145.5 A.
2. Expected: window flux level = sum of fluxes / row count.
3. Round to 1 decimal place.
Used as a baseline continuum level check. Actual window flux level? 17.9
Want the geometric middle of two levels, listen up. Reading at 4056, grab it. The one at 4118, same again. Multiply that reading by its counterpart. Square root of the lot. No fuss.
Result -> 17.8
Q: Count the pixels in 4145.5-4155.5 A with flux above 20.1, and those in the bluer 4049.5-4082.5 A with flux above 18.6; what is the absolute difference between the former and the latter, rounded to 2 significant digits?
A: 10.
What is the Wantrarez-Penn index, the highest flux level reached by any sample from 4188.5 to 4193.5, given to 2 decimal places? 22.95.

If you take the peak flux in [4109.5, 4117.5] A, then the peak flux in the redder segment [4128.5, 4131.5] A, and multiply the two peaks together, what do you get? 412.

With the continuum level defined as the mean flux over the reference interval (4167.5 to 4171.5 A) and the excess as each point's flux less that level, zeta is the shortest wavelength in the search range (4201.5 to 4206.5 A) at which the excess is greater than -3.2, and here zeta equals 4204 A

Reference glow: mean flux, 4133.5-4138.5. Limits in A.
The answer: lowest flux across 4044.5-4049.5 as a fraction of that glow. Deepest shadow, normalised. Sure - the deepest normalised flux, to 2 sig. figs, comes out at 0.93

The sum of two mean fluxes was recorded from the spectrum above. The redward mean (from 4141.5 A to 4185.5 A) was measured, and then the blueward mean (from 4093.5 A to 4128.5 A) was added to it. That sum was 37.3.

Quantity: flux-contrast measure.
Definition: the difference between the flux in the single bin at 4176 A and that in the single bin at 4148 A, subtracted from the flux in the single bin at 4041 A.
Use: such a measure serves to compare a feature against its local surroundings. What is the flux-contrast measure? 23.7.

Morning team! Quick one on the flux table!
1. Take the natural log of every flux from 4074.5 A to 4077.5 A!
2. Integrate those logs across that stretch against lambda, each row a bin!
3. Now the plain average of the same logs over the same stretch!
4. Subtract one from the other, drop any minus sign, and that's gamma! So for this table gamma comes 5.60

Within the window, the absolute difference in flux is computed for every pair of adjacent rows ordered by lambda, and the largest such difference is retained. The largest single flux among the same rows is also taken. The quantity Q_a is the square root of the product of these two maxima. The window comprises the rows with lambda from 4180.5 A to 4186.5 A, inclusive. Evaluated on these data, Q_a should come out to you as 7.6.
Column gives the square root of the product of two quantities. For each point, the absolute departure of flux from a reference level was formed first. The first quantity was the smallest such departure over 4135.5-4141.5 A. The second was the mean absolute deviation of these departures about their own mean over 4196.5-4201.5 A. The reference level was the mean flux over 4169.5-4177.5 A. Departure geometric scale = 0.15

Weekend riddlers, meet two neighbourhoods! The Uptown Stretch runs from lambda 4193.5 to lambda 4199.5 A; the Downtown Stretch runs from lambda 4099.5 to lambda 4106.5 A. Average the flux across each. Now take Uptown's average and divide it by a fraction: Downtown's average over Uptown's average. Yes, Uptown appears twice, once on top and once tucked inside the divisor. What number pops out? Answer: 22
